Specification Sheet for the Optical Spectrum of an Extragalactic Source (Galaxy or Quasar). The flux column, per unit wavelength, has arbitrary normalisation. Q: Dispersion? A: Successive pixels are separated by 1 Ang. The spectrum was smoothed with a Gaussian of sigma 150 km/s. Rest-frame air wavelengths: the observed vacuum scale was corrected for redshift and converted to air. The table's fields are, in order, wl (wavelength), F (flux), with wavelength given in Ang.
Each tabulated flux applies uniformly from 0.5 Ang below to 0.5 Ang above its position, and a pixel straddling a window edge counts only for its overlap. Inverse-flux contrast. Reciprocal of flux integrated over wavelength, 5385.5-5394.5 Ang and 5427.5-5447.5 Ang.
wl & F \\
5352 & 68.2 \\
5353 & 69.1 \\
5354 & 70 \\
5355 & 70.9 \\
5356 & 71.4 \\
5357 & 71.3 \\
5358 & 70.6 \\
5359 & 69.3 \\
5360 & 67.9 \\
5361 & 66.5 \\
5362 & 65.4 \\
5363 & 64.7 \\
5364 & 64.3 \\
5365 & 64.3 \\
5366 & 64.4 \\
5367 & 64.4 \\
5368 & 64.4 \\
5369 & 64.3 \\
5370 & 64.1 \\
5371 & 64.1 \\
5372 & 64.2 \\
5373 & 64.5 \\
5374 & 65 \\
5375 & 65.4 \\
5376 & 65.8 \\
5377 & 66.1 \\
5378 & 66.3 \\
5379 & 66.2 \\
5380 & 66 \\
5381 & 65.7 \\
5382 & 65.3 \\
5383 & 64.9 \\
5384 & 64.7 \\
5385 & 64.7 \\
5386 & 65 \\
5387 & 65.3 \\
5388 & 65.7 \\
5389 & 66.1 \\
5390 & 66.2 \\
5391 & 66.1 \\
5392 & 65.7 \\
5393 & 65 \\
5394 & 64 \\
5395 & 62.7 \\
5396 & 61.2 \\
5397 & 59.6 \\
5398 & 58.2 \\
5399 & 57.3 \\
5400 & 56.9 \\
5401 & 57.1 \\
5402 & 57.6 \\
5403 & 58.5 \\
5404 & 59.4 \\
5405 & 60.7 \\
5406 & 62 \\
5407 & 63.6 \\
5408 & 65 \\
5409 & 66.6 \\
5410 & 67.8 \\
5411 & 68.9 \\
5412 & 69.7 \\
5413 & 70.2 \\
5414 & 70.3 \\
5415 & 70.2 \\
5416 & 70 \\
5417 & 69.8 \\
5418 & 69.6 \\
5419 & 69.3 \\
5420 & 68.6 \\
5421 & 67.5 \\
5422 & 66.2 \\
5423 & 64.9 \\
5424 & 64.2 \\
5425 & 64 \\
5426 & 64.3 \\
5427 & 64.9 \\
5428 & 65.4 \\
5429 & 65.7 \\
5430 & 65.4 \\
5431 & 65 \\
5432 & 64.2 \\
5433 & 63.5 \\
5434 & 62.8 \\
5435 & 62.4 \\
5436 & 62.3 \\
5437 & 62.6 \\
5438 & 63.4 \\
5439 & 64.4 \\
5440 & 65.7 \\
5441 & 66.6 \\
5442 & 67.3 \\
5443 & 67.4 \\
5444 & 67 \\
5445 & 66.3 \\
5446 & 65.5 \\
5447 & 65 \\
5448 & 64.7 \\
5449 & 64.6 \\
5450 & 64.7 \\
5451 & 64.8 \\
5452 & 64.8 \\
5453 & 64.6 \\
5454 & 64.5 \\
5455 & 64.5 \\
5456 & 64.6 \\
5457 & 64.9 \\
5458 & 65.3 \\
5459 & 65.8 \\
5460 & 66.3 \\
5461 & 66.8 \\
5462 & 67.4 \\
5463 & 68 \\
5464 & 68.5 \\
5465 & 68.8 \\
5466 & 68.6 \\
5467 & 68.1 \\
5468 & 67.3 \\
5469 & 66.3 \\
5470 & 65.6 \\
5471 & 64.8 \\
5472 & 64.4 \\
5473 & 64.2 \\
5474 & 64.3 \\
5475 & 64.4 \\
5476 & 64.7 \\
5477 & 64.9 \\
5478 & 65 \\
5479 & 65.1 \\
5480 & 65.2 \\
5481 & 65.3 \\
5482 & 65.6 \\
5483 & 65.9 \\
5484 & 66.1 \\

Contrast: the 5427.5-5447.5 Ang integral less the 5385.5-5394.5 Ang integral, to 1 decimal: 0.2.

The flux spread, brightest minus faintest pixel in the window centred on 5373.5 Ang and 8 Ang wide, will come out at 2.0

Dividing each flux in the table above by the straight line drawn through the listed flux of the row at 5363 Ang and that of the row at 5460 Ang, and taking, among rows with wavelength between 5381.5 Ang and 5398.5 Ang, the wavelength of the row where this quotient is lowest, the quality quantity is 5398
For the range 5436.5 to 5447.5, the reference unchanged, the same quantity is 5437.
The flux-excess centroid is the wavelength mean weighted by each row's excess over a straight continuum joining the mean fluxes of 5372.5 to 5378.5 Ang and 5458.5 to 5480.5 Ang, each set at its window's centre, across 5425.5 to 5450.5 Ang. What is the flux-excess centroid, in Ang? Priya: 5435.6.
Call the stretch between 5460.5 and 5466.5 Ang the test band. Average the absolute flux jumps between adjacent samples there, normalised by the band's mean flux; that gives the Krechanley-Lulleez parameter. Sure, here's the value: 0.0065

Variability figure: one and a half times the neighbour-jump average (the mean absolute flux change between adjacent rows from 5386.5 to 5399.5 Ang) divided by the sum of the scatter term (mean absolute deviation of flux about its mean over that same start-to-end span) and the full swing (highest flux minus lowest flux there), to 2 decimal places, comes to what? 0.11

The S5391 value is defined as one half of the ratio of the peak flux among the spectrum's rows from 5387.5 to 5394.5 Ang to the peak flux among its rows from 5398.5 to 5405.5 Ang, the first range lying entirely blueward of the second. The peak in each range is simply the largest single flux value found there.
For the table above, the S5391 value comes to 0.545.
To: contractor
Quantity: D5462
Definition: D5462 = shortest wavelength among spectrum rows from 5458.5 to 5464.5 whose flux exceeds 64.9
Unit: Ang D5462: 5459 Ang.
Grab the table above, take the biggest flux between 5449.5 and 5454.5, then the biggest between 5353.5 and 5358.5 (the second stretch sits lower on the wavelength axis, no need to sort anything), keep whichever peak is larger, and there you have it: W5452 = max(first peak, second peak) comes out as 71.4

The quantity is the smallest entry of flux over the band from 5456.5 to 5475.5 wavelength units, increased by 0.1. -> 64.3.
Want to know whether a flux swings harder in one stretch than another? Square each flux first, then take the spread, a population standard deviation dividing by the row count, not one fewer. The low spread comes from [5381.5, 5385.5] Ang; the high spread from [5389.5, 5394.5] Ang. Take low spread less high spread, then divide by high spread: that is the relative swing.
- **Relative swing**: -1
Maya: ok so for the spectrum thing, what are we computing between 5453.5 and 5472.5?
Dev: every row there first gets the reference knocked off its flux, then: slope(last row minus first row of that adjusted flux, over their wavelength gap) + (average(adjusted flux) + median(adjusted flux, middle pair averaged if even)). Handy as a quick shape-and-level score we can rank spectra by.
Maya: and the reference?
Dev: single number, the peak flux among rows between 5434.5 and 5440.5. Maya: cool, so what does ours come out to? 1.2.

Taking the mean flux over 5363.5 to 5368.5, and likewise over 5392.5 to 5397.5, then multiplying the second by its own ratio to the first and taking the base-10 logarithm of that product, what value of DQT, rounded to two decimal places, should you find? 1.78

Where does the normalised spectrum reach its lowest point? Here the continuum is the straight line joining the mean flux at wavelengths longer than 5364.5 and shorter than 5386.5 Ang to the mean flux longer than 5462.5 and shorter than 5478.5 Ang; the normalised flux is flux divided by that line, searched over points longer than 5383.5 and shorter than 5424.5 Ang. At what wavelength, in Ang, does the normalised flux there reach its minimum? 5400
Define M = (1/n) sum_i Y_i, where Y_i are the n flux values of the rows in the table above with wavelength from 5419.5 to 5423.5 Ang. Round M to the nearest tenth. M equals 66.8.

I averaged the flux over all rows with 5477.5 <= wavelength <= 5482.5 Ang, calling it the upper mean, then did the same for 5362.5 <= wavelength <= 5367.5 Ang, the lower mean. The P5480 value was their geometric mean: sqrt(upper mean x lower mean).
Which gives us 64.8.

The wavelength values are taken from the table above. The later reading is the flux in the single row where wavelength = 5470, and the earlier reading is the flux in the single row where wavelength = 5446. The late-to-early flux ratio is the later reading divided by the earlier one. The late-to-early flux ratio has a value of 1.00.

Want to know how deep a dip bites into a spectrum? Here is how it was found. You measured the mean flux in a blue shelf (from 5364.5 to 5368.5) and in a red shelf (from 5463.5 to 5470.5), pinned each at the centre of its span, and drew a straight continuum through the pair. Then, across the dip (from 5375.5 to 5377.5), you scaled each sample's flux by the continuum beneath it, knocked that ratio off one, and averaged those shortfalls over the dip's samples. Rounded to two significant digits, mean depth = -0.019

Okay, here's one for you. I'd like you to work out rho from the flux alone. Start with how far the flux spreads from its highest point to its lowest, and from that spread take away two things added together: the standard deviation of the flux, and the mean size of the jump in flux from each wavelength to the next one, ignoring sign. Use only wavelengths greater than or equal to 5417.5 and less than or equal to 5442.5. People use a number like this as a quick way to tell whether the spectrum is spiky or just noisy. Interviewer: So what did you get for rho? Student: 4.6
